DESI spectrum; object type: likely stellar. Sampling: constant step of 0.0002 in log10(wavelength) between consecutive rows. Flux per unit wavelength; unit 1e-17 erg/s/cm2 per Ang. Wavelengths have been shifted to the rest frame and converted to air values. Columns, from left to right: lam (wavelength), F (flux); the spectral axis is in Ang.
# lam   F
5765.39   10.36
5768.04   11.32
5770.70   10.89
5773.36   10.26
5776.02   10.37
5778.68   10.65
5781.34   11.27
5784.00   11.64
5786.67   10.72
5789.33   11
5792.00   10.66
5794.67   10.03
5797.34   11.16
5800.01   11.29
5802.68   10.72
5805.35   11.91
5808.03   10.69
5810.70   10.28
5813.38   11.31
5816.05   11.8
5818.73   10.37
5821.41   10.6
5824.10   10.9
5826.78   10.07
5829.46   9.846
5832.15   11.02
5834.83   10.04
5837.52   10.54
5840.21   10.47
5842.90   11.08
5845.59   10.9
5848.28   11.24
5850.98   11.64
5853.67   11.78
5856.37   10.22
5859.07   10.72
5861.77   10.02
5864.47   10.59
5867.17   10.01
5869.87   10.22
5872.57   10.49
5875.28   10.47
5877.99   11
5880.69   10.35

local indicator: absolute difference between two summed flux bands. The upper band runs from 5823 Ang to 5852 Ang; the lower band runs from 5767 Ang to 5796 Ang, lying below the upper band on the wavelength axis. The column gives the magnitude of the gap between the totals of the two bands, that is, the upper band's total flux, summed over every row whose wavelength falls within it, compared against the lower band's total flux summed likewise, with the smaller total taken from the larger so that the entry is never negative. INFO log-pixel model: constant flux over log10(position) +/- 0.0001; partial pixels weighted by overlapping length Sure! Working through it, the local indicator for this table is 1.1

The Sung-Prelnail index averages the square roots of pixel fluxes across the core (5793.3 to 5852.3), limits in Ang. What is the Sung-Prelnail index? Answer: 3.29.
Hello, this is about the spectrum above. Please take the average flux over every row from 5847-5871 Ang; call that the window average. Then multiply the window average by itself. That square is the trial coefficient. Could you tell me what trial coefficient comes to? 115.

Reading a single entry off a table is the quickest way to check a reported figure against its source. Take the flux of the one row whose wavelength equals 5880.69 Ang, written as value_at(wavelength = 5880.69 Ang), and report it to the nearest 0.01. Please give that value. 10.35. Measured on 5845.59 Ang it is 10.90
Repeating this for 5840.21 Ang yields 10.47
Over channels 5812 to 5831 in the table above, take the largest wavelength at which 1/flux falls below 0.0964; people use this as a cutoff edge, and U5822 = 5824.10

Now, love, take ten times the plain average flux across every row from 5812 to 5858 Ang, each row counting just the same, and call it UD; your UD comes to 108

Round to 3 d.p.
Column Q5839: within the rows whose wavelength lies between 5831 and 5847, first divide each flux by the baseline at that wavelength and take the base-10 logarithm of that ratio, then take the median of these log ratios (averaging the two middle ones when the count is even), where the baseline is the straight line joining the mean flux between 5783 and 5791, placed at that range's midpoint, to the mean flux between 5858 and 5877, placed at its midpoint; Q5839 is 0.005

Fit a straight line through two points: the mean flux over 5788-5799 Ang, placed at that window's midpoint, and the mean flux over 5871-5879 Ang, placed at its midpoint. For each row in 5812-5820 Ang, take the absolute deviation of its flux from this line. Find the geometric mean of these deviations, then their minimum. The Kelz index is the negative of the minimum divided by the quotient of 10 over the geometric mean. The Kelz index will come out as -0.0195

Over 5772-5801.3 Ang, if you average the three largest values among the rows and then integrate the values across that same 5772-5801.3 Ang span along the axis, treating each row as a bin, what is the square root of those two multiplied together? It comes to 60.1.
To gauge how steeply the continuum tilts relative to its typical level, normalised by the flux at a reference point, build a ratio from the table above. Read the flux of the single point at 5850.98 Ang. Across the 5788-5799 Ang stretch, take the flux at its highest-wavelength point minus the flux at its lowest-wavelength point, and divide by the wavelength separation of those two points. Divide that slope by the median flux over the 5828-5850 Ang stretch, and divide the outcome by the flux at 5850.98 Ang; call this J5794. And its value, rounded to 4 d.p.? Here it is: 0.0002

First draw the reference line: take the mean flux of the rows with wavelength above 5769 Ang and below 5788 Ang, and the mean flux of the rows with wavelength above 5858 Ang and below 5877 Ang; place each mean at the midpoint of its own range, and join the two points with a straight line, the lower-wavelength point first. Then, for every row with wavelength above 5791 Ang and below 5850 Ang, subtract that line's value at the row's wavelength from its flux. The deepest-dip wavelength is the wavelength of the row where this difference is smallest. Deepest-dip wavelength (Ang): 5794.67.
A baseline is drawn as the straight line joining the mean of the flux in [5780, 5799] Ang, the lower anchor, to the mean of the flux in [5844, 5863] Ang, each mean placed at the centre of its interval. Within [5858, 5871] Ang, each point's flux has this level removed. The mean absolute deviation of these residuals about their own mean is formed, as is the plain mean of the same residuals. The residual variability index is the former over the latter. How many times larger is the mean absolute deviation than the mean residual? -0.4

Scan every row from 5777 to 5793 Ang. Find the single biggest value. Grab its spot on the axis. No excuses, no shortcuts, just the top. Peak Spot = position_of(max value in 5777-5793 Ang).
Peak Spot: 5784.00 Ang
